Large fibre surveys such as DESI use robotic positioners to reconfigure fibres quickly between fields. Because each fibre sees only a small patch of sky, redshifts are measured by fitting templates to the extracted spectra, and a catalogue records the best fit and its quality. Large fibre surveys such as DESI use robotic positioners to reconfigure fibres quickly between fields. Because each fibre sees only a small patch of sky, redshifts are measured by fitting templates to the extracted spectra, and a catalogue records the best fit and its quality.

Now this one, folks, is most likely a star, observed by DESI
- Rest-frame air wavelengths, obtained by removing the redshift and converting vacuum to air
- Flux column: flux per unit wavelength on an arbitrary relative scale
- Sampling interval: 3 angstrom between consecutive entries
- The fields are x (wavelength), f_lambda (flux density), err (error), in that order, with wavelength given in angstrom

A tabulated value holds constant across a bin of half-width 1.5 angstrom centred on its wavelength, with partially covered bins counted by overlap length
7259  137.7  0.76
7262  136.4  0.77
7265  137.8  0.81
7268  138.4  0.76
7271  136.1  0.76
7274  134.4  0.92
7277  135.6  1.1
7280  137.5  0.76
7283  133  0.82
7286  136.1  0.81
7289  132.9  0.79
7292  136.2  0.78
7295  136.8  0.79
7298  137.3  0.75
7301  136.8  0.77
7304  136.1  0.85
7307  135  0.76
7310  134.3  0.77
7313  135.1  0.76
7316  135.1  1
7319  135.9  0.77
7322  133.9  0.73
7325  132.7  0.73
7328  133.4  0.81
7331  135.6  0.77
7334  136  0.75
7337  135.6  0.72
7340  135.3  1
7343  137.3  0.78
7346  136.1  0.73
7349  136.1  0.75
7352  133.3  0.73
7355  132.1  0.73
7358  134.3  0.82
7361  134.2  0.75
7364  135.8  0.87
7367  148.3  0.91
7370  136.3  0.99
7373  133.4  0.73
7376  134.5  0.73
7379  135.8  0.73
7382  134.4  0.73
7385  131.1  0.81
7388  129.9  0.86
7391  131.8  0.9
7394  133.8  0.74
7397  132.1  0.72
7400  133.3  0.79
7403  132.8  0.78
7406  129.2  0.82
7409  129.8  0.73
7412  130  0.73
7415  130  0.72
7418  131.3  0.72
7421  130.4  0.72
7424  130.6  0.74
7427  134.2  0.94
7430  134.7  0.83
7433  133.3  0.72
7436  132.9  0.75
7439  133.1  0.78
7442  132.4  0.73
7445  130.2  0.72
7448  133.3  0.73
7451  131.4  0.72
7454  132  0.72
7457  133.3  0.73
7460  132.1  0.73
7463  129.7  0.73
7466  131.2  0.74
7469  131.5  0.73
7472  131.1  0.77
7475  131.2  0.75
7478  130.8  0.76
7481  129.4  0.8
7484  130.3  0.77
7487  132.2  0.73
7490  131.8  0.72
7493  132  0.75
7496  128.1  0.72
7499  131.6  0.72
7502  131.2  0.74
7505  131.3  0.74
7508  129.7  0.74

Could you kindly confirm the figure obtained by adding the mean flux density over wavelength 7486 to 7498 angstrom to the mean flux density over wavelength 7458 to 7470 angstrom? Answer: 262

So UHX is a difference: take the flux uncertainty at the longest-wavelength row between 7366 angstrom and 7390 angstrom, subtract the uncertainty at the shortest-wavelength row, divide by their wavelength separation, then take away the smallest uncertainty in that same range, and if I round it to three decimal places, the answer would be -0.732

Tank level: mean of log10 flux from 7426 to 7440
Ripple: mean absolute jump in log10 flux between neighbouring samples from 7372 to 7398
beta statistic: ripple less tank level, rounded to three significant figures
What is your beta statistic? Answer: -2.12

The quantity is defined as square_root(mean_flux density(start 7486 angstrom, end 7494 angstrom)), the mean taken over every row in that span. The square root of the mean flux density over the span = 11.49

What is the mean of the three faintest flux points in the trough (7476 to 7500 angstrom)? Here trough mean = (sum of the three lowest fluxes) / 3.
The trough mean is 129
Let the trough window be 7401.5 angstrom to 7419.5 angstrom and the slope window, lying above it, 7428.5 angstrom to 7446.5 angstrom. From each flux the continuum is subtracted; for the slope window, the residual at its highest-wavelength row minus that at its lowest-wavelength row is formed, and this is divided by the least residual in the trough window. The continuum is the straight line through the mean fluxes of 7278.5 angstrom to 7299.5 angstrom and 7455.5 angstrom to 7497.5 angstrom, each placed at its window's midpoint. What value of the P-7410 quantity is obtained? 1.1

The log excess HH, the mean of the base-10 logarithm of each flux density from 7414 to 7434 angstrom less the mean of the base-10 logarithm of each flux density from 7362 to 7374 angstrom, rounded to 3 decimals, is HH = -0.020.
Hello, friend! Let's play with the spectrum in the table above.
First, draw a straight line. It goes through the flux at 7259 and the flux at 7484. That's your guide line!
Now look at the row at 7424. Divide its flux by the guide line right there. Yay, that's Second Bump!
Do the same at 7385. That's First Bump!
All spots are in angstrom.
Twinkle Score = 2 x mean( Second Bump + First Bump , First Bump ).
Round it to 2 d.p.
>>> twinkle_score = 2.95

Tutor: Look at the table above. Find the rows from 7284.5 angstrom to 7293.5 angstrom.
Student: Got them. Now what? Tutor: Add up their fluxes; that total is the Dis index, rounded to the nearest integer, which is 405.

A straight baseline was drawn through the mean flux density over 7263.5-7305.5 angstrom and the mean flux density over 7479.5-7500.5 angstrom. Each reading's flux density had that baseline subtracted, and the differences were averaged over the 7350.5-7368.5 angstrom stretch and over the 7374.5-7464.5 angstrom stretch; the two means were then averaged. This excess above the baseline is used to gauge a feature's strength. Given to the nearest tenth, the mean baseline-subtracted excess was 0.9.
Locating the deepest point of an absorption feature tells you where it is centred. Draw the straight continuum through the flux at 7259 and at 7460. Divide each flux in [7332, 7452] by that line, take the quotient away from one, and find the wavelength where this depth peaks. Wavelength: 7406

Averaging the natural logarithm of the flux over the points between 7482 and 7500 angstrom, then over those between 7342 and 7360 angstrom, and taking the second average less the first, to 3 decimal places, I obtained 0.029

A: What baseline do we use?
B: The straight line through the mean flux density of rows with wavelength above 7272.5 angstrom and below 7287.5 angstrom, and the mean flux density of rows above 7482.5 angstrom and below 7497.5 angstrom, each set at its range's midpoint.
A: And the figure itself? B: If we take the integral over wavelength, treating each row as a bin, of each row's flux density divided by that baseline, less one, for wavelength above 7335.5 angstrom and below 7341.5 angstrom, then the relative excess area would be 0.06 angstrom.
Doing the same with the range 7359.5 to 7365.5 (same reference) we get 0.06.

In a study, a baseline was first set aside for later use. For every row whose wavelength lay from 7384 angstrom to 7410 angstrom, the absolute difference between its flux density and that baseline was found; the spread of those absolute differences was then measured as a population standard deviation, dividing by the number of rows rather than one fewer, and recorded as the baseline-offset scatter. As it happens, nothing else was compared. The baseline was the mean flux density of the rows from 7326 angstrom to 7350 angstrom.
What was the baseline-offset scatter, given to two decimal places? 1.55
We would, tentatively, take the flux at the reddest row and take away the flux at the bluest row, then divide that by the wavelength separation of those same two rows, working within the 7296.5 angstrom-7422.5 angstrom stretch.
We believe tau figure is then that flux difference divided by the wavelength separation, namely -0.06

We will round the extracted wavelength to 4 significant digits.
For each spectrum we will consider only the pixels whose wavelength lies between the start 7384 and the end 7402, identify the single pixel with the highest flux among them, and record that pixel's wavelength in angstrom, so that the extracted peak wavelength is 7394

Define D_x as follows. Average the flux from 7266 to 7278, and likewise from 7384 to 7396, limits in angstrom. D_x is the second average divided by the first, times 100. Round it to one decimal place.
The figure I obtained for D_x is 96.7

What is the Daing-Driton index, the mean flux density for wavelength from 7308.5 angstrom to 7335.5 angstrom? 135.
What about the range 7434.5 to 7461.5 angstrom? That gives 132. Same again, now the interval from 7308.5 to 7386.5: 135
